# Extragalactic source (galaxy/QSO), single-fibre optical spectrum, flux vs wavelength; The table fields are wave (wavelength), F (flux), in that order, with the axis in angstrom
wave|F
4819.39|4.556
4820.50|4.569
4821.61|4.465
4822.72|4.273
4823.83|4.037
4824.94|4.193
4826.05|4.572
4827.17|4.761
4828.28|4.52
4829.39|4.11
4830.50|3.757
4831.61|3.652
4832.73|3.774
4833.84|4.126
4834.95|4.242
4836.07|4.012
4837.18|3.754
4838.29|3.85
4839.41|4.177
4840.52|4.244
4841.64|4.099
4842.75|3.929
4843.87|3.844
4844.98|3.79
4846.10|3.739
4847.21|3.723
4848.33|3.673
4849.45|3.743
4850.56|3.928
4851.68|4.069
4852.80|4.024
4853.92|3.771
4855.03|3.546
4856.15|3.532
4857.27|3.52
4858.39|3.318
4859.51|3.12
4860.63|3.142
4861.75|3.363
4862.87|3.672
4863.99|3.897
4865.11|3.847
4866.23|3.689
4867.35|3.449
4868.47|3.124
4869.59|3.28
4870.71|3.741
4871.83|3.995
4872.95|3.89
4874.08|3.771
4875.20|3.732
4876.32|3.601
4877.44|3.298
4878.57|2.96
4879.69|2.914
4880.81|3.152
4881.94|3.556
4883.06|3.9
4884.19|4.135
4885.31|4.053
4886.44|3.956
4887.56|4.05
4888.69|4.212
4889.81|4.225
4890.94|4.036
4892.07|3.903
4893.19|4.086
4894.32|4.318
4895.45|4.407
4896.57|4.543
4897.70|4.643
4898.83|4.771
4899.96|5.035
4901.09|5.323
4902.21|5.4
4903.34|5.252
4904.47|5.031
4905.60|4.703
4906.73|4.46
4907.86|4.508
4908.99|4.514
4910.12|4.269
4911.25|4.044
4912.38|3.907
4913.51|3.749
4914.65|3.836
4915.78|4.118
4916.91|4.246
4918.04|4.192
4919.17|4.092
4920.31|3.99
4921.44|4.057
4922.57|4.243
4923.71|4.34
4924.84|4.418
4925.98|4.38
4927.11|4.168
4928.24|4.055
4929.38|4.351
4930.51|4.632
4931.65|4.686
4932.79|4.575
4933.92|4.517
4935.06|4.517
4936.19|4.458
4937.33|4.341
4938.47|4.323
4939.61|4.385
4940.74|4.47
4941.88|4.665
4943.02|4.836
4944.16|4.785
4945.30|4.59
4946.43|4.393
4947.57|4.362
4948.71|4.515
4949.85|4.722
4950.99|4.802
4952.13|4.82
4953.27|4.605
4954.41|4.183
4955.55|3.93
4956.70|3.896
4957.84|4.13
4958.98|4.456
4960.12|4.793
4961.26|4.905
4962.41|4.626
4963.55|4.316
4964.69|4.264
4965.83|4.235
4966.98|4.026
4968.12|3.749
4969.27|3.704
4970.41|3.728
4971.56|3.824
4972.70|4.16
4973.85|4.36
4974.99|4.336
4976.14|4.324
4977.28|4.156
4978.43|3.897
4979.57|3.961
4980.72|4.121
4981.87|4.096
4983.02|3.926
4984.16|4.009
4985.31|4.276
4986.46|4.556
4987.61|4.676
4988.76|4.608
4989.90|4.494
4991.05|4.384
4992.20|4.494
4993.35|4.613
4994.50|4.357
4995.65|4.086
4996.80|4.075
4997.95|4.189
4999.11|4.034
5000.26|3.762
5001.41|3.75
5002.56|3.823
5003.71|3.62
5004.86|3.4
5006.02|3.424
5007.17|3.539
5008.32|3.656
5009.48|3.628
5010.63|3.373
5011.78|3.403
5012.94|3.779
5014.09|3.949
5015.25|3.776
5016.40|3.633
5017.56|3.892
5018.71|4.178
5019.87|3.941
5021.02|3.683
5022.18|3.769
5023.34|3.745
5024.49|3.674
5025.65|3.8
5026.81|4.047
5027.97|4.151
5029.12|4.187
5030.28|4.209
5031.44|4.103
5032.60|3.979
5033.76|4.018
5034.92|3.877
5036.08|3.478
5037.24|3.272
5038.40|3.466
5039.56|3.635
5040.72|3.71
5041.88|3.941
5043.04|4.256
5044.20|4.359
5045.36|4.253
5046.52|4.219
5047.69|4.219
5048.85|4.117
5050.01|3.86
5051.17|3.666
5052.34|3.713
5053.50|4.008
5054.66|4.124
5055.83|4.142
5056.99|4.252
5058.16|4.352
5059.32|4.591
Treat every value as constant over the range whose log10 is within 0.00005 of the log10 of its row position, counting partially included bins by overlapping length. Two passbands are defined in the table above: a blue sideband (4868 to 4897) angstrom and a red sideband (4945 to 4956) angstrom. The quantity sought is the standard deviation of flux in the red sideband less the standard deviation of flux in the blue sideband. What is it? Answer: -0.17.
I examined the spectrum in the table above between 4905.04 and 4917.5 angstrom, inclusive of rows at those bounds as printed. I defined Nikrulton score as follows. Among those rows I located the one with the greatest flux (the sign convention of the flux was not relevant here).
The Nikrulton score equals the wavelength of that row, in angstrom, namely 4905.60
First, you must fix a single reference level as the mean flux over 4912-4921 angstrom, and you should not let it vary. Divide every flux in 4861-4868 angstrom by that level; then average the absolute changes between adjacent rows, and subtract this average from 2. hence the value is 1.95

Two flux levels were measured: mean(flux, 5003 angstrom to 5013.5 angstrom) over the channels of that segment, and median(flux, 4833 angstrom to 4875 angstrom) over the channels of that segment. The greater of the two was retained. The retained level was 3.8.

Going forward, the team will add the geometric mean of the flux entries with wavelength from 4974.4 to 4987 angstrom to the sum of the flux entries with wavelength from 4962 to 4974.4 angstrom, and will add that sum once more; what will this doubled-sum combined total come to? 94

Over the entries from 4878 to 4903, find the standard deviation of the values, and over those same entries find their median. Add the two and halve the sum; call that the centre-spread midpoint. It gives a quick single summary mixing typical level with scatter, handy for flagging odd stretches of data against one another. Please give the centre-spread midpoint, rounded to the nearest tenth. 2.4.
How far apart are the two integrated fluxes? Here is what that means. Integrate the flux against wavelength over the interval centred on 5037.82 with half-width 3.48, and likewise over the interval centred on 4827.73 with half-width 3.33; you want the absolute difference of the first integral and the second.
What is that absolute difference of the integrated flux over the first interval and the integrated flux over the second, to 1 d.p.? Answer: 3.9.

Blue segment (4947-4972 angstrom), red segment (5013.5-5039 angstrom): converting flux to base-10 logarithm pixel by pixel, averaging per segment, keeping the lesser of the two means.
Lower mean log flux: 0.585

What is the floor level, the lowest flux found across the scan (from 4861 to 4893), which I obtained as 2.914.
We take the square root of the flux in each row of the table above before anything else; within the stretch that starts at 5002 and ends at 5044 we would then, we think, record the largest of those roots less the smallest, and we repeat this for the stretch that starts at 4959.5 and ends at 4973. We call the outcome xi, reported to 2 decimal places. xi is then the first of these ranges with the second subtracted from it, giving -0.04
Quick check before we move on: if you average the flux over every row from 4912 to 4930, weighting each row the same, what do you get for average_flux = 4.1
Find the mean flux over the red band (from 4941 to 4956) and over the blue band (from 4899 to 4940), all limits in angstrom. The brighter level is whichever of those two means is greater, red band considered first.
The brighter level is 4.6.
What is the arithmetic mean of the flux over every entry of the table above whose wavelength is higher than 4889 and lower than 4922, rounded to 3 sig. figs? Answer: 4.40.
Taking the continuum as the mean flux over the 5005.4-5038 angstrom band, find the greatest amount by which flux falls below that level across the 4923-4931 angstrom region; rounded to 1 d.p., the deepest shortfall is -0.3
